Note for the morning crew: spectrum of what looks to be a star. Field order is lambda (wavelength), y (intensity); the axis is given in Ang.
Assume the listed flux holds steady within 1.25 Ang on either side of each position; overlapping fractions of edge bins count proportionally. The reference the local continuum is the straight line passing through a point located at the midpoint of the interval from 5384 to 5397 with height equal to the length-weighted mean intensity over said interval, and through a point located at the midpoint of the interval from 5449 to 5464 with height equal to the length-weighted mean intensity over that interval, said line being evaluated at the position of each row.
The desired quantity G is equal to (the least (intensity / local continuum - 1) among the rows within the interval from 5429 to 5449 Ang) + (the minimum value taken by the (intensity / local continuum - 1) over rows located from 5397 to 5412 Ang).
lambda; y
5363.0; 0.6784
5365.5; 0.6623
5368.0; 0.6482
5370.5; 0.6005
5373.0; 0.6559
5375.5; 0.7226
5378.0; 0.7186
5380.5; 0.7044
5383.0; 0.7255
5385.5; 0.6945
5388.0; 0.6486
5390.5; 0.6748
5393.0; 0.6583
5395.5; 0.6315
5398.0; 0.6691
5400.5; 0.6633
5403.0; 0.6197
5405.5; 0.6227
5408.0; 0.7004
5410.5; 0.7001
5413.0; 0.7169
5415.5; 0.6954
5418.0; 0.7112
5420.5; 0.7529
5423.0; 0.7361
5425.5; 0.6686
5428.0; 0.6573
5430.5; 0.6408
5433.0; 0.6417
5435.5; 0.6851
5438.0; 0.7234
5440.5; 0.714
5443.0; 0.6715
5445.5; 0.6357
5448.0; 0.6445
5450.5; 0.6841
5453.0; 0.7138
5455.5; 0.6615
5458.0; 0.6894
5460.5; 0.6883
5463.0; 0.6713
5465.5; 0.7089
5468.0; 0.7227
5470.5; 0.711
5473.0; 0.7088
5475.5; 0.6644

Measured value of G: -0.14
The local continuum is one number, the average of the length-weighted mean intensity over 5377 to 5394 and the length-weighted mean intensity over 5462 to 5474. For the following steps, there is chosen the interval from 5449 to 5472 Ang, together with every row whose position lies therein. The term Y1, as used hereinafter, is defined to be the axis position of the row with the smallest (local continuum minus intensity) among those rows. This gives 5468.0 Ang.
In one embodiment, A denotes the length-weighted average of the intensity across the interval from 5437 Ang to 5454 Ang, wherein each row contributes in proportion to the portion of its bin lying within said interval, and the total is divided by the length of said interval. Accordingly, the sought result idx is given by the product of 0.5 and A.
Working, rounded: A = 0.683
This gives 0.341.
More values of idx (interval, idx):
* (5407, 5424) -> 0.358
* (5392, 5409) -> 0.326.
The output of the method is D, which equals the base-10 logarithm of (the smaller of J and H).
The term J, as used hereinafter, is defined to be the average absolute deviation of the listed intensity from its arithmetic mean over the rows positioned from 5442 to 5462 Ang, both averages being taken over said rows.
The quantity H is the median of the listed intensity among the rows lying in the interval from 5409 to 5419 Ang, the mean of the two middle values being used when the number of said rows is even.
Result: -1.69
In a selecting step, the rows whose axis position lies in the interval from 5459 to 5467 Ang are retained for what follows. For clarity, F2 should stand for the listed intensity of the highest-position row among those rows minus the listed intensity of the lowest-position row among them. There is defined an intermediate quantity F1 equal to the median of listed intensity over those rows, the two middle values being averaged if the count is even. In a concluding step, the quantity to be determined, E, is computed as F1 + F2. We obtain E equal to 0.71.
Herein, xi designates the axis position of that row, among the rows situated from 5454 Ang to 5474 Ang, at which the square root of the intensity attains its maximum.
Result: 5468.0 Ang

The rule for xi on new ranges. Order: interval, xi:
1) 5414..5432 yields 5420.5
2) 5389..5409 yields 5408.0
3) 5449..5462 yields 5453.0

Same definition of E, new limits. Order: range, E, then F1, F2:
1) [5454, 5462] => 0.72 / 0.688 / 0.027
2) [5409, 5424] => 0.75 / 0.714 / 0.036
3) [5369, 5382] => 0.81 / 0.704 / 0.104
